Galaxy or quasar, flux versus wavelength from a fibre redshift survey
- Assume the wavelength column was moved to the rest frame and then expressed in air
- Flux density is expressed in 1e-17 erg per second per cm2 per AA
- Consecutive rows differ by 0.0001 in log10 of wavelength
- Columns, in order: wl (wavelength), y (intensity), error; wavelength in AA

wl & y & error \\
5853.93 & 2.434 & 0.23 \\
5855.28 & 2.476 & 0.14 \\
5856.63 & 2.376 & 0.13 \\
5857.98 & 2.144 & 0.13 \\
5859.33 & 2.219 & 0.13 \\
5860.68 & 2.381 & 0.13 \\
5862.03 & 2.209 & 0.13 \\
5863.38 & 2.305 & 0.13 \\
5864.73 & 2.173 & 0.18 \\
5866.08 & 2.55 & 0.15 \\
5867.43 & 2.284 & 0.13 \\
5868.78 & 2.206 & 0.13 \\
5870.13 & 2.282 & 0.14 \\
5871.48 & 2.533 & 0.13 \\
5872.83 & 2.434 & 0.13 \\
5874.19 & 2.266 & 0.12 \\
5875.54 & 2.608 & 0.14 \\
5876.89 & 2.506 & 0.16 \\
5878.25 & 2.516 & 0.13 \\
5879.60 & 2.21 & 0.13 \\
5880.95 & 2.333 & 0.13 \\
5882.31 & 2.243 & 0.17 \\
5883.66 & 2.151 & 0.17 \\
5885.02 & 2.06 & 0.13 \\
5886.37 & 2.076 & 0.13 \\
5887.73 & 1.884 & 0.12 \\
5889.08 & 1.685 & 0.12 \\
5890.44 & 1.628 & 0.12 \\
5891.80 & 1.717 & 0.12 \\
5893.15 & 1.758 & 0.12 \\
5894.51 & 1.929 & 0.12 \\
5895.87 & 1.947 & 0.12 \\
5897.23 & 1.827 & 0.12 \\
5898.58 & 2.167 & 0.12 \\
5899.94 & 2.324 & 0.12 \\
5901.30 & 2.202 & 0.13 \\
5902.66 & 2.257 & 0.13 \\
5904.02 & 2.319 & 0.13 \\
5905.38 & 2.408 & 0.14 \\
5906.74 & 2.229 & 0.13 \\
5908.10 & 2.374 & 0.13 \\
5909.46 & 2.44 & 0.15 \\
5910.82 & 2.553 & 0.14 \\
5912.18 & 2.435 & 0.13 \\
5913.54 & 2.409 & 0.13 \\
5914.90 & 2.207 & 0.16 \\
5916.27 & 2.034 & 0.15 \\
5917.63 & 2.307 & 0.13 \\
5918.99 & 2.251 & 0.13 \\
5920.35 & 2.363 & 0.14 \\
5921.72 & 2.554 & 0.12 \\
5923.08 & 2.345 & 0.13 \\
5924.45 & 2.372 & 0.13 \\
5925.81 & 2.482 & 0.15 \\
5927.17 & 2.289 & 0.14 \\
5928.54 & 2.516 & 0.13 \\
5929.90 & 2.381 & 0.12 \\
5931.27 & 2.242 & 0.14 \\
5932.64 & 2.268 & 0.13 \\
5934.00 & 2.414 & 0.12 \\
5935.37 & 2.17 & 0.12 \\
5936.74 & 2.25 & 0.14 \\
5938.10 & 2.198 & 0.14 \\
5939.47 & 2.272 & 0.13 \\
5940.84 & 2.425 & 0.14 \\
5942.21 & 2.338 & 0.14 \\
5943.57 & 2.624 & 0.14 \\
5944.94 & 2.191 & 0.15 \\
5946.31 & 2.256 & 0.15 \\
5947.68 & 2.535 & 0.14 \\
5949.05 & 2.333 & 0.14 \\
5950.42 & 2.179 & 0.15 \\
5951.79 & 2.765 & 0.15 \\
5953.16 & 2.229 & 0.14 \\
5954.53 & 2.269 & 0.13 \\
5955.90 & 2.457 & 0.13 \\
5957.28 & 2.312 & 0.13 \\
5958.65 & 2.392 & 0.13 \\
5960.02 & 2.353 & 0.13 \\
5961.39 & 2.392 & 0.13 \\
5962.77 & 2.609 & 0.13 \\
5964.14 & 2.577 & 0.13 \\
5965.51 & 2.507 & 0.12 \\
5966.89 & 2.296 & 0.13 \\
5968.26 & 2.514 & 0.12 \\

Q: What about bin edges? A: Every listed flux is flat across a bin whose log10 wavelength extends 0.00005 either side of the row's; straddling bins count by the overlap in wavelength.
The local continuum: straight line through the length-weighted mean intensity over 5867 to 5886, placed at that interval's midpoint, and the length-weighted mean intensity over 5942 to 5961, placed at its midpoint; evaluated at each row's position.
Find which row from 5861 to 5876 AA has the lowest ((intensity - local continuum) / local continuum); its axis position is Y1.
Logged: 5864.73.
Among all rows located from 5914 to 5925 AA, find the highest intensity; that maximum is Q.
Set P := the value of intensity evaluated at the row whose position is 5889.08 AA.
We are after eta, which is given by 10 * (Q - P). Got 8.7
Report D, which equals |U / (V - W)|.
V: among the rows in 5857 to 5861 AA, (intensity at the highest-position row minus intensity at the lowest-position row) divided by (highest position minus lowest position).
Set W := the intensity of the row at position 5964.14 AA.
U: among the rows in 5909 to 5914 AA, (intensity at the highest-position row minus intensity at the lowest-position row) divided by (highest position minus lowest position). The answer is 0.003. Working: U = -0.008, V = 0.09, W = 2.577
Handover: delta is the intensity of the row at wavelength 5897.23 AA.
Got 1.827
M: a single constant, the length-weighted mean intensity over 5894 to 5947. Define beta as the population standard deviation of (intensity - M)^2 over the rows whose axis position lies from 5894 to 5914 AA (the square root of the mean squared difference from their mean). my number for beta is 0.06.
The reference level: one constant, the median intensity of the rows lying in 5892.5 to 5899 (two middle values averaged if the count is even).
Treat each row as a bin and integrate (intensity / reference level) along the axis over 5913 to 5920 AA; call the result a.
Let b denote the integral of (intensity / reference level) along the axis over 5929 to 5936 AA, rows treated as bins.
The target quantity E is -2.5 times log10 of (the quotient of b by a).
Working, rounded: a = 8.15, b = 8.36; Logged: -0.03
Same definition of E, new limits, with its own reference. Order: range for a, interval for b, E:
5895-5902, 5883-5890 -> 0.07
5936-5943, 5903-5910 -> -0.02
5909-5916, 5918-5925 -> 0.01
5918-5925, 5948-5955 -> 0.00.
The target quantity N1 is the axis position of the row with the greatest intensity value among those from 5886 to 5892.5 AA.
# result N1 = 5886.37 AA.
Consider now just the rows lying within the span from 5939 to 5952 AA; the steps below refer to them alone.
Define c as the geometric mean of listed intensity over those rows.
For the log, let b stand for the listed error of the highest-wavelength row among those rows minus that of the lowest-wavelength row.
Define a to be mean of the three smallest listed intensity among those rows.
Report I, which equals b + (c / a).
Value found 1.10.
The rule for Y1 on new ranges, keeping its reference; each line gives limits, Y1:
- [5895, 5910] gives 5897.23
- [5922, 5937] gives 5935.37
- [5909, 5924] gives 5916.27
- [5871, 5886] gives 5885.02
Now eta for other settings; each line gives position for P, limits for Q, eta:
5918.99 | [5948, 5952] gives 5.1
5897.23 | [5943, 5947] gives 8.0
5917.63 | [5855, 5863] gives 1.7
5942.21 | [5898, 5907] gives 0.7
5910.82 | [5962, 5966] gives 0.6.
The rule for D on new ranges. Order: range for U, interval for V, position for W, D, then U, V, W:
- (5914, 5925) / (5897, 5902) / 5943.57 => 0.007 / 0.017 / 0.09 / 2.624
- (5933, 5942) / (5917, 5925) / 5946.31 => 0.001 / 0.002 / 0.01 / 2.256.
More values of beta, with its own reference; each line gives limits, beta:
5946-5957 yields 0.07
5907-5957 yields 0.04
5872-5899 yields 0.14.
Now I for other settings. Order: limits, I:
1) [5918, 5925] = 1.02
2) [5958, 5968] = 1.04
